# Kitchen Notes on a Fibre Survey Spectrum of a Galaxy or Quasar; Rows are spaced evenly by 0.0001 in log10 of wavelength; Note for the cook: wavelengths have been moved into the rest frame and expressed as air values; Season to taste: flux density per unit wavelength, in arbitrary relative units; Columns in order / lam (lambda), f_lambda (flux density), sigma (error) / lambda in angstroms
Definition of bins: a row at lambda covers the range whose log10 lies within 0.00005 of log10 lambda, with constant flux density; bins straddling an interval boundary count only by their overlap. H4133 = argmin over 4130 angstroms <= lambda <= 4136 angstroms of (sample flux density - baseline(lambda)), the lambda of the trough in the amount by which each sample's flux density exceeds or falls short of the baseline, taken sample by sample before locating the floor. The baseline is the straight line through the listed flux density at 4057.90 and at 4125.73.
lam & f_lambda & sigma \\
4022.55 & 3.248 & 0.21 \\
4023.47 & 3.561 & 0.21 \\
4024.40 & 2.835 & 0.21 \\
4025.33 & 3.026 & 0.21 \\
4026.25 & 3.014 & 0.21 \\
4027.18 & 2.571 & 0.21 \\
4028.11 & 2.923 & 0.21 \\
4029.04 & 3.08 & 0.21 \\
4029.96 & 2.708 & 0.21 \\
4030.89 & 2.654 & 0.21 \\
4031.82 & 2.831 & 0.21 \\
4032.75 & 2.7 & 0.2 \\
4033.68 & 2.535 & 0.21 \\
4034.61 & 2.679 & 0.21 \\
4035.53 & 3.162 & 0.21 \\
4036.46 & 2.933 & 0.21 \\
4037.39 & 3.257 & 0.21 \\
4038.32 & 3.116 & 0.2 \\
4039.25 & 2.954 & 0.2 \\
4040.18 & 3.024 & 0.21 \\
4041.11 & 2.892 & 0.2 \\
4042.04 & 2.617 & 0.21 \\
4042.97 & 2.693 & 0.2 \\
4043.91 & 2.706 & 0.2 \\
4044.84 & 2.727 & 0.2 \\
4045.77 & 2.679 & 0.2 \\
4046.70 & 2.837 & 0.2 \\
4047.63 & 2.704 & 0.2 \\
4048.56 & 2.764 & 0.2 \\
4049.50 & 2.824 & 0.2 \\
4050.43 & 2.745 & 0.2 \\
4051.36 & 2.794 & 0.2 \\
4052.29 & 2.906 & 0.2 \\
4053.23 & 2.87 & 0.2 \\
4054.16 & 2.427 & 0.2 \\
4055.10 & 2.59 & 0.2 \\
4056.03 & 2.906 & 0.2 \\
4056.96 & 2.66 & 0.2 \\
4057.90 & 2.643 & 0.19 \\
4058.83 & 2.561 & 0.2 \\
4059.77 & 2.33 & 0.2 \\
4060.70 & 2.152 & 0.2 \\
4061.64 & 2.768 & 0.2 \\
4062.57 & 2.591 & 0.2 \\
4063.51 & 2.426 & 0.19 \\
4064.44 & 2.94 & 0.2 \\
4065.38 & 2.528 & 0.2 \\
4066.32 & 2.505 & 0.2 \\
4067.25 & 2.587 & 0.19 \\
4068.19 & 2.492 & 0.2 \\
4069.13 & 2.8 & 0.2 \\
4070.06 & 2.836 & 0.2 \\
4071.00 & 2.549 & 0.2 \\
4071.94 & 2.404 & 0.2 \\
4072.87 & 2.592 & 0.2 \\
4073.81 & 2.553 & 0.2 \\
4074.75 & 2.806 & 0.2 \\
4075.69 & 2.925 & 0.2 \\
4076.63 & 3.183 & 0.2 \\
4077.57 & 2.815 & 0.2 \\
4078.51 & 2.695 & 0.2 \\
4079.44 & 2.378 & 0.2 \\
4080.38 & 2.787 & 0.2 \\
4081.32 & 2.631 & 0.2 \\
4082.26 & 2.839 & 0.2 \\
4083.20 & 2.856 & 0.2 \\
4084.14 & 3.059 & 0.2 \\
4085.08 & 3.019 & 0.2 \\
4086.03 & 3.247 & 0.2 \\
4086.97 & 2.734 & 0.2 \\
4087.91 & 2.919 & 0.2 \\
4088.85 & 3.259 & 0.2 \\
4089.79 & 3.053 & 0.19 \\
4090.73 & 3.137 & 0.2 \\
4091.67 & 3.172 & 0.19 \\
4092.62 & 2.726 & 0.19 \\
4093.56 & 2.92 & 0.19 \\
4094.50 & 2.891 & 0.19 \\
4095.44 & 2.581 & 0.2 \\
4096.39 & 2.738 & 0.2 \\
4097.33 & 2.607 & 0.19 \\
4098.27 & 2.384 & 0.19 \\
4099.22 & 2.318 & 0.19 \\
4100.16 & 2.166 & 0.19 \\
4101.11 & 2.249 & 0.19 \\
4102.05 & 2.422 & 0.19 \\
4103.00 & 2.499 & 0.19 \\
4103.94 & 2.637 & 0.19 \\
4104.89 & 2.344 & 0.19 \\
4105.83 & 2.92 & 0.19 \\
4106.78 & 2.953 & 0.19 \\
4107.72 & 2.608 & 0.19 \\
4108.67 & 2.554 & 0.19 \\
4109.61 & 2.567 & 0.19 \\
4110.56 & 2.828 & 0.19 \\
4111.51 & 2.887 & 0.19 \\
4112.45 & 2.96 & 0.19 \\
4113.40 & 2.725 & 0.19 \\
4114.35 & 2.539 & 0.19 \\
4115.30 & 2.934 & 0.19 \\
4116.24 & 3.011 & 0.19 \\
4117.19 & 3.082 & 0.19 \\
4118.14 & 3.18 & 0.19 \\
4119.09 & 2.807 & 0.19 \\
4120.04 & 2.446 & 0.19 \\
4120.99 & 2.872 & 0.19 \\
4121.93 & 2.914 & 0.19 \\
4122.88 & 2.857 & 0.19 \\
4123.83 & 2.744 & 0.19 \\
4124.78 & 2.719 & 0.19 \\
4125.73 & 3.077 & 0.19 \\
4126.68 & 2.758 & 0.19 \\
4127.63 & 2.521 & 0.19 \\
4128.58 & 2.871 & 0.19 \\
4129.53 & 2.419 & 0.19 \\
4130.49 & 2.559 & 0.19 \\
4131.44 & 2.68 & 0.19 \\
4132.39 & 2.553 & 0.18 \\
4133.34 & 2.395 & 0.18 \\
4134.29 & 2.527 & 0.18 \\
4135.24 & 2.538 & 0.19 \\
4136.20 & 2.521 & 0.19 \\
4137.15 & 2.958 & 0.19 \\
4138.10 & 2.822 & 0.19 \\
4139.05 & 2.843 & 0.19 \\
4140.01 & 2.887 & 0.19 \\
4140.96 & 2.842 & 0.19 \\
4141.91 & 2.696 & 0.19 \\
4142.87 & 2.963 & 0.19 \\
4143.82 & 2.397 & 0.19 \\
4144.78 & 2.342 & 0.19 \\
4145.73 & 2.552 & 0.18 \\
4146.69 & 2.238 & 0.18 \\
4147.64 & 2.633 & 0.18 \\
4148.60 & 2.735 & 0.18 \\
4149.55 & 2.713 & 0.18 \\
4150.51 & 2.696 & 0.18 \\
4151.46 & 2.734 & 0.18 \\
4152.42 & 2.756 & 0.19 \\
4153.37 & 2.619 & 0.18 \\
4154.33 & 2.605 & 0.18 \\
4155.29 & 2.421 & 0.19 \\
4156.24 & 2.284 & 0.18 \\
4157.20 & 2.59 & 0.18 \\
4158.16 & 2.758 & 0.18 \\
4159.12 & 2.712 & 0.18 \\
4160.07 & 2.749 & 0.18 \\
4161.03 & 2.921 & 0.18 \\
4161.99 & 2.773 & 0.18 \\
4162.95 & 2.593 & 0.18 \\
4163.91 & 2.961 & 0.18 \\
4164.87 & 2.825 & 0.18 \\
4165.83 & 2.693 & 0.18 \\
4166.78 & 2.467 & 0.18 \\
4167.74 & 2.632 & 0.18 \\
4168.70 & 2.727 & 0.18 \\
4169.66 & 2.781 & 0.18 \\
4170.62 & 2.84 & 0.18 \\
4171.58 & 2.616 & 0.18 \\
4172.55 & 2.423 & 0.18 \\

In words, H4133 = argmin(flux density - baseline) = 4133.34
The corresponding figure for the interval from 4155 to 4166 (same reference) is 4156.24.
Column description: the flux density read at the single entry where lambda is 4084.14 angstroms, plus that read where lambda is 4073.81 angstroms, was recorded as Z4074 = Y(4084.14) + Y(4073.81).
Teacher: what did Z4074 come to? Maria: 5.6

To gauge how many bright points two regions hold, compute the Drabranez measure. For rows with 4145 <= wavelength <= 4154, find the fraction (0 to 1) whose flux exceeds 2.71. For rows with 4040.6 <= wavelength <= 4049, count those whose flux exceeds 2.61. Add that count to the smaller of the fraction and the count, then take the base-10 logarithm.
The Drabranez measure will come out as 0.98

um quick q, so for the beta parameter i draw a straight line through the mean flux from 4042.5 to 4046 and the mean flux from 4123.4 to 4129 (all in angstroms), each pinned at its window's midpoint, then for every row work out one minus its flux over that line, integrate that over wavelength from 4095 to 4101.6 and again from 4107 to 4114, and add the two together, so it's 0.8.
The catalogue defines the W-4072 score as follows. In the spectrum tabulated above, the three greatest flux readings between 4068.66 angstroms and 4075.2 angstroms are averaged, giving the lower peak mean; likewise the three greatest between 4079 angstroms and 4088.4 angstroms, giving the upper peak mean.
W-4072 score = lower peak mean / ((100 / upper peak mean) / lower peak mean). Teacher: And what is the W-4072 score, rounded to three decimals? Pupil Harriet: 0.246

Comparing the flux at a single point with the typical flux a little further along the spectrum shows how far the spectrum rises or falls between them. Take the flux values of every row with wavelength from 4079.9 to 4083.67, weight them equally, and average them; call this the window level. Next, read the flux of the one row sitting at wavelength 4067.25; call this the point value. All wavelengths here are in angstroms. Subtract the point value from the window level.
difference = 0.19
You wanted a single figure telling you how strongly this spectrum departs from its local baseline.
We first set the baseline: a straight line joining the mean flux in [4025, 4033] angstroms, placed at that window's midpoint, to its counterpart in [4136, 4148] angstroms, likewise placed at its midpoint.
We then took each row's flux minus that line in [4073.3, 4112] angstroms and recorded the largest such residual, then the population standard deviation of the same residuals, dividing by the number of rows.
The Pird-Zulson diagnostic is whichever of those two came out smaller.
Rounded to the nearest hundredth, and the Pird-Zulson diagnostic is 0.27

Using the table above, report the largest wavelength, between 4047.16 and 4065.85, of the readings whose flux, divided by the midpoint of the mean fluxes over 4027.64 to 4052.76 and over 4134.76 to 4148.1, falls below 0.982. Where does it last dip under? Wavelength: 4065.38 angstroms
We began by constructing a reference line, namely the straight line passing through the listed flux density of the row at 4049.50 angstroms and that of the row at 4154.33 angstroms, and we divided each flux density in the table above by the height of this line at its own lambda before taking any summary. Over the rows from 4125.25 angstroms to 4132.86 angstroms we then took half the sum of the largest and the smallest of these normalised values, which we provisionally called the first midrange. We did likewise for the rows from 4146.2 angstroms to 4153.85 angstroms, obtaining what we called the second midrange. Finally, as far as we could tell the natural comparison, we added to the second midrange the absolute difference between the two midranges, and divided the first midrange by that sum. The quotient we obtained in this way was 1.00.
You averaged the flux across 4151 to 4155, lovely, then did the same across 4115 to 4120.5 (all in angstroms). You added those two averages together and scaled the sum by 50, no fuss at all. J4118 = 279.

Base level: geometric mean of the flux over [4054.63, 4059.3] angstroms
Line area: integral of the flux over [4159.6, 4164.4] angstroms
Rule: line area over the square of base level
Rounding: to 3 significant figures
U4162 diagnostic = 1.88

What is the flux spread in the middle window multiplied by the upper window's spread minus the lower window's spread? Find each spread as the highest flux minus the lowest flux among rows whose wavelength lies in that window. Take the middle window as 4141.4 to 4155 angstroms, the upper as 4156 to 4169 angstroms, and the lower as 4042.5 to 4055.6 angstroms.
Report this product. 0.144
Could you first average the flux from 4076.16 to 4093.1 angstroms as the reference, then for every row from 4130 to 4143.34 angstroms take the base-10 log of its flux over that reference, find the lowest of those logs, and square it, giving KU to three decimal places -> 0.007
